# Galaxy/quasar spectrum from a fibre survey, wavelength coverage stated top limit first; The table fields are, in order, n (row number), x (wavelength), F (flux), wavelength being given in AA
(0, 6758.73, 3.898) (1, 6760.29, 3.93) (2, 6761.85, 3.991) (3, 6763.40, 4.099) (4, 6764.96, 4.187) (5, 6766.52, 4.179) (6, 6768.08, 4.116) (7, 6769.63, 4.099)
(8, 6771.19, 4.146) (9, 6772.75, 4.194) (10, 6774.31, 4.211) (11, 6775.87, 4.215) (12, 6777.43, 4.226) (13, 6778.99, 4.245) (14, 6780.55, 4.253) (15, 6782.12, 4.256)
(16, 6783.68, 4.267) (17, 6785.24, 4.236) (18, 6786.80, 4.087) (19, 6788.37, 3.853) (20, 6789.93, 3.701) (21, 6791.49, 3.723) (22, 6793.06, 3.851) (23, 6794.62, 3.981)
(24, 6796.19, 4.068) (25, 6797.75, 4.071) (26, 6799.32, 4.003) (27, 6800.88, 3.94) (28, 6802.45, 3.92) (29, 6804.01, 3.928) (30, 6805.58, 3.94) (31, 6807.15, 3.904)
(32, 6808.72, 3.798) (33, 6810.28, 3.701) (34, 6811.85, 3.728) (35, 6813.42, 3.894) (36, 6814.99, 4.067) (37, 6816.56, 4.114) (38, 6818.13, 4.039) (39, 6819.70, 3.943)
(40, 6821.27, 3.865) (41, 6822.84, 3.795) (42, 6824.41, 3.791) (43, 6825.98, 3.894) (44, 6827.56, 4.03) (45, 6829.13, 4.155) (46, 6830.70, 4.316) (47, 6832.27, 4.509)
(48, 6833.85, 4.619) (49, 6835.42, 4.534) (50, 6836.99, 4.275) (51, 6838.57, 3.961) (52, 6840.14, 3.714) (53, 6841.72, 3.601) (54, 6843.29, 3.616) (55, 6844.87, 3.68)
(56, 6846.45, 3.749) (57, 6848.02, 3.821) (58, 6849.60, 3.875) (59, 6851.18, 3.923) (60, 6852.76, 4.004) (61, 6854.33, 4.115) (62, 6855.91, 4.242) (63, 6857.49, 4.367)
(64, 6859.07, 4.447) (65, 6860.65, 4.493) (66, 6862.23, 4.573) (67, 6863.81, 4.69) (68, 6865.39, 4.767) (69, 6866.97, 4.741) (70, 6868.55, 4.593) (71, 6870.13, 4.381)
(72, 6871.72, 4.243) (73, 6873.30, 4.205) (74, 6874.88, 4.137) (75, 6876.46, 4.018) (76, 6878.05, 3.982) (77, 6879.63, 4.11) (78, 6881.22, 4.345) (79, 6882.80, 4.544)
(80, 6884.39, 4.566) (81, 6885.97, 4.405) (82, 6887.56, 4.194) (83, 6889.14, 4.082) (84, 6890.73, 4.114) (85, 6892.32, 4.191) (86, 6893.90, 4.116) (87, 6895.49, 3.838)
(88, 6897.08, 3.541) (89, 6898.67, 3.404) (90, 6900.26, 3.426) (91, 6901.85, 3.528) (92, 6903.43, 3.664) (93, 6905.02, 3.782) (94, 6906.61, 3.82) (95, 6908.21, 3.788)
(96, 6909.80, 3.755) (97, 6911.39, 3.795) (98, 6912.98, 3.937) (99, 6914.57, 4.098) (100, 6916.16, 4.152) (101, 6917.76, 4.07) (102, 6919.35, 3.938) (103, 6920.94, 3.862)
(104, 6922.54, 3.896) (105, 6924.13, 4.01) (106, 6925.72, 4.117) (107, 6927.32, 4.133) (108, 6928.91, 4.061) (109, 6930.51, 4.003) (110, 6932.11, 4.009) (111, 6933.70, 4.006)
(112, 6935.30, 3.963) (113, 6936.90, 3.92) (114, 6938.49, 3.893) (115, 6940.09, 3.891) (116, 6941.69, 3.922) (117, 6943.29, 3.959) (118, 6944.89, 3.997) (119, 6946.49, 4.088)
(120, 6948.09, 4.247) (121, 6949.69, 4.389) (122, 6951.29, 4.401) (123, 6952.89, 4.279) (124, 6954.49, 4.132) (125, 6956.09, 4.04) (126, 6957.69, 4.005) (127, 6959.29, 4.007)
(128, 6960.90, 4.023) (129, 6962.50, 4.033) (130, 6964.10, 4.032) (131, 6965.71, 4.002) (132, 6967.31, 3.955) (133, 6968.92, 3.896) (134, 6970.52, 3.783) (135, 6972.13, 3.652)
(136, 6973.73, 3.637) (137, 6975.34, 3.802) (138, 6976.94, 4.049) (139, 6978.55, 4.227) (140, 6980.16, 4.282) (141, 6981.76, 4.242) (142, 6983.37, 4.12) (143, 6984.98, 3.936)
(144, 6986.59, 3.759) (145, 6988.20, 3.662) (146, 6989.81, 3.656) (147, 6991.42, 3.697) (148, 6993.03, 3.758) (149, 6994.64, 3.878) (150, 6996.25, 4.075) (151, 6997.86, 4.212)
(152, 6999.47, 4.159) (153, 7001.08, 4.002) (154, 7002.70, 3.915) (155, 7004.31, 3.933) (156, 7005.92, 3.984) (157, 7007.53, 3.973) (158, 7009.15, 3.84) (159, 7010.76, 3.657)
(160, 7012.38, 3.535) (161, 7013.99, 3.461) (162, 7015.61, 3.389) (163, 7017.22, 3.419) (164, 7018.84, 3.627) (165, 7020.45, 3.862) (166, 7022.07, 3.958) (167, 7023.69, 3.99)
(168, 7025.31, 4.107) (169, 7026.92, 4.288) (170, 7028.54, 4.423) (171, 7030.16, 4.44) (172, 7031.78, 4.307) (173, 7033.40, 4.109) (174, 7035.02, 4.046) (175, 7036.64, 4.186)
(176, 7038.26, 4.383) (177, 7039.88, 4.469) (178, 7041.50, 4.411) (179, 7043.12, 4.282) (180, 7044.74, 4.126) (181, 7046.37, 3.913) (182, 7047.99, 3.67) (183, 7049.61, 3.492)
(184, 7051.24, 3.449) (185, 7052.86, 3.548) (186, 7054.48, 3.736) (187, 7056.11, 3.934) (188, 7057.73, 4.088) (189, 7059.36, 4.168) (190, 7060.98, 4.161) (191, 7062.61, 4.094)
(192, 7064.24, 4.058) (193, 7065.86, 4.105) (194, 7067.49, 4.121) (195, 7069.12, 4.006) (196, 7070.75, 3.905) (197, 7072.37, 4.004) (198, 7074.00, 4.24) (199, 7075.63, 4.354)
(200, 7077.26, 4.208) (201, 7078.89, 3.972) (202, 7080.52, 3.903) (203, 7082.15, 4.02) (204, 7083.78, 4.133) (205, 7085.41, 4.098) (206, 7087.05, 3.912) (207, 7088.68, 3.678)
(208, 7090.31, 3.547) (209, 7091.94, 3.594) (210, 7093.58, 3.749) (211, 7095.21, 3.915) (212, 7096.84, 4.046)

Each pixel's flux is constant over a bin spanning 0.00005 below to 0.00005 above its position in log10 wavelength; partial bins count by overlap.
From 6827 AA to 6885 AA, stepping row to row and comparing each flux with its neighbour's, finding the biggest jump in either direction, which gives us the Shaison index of 0.31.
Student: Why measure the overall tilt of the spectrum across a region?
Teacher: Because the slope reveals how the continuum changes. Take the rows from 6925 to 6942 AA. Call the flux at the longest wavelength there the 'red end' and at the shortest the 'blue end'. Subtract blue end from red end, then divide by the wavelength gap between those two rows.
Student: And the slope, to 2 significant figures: -0.012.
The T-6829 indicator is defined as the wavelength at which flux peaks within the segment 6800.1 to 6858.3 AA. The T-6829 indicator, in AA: 6833.85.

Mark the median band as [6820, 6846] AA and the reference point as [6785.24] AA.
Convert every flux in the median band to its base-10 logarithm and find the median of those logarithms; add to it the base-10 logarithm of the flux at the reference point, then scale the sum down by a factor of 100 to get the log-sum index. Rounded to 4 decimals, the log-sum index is 0.0122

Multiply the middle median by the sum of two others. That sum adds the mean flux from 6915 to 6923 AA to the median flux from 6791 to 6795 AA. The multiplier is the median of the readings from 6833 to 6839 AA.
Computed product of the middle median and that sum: 34.5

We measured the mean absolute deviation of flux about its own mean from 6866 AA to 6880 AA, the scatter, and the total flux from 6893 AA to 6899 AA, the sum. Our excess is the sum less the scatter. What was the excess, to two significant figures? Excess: 15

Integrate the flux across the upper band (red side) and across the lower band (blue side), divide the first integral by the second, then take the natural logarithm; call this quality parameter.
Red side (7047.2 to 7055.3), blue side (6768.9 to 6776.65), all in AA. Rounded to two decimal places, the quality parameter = -0.11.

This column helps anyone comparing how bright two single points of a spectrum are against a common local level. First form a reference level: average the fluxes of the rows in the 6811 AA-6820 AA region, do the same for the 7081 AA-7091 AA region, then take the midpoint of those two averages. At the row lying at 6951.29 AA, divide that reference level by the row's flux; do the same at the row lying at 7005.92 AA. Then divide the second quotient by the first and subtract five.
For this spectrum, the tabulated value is -3.90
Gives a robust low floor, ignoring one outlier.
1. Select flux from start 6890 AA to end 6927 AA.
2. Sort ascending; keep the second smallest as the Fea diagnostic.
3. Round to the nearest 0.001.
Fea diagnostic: 3.426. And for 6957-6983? 3.652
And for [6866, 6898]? 3.838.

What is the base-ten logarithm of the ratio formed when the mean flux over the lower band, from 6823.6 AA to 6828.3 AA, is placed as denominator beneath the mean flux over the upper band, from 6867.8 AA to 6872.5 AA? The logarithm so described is 0.05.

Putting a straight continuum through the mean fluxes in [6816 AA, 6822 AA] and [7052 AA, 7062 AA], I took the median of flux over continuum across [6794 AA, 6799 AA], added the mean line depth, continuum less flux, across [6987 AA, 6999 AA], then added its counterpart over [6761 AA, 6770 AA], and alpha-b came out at 1.0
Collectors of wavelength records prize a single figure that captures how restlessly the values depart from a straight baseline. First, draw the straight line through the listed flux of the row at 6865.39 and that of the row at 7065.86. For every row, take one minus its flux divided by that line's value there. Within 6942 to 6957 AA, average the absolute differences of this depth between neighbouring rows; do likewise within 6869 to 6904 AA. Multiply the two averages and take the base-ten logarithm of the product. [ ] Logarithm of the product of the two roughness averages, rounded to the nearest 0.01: -3.22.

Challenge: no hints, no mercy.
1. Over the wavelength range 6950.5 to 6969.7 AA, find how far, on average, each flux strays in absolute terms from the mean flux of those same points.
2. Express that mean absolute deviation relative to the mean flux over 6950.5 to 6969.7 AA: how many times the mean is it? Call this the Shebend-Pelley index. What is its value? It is 0.025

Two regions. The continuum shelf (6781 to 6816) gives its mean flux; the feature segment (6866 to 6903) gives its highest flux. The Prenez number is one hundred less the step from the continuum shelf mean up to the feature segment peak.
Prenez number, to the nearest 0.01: 99.21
